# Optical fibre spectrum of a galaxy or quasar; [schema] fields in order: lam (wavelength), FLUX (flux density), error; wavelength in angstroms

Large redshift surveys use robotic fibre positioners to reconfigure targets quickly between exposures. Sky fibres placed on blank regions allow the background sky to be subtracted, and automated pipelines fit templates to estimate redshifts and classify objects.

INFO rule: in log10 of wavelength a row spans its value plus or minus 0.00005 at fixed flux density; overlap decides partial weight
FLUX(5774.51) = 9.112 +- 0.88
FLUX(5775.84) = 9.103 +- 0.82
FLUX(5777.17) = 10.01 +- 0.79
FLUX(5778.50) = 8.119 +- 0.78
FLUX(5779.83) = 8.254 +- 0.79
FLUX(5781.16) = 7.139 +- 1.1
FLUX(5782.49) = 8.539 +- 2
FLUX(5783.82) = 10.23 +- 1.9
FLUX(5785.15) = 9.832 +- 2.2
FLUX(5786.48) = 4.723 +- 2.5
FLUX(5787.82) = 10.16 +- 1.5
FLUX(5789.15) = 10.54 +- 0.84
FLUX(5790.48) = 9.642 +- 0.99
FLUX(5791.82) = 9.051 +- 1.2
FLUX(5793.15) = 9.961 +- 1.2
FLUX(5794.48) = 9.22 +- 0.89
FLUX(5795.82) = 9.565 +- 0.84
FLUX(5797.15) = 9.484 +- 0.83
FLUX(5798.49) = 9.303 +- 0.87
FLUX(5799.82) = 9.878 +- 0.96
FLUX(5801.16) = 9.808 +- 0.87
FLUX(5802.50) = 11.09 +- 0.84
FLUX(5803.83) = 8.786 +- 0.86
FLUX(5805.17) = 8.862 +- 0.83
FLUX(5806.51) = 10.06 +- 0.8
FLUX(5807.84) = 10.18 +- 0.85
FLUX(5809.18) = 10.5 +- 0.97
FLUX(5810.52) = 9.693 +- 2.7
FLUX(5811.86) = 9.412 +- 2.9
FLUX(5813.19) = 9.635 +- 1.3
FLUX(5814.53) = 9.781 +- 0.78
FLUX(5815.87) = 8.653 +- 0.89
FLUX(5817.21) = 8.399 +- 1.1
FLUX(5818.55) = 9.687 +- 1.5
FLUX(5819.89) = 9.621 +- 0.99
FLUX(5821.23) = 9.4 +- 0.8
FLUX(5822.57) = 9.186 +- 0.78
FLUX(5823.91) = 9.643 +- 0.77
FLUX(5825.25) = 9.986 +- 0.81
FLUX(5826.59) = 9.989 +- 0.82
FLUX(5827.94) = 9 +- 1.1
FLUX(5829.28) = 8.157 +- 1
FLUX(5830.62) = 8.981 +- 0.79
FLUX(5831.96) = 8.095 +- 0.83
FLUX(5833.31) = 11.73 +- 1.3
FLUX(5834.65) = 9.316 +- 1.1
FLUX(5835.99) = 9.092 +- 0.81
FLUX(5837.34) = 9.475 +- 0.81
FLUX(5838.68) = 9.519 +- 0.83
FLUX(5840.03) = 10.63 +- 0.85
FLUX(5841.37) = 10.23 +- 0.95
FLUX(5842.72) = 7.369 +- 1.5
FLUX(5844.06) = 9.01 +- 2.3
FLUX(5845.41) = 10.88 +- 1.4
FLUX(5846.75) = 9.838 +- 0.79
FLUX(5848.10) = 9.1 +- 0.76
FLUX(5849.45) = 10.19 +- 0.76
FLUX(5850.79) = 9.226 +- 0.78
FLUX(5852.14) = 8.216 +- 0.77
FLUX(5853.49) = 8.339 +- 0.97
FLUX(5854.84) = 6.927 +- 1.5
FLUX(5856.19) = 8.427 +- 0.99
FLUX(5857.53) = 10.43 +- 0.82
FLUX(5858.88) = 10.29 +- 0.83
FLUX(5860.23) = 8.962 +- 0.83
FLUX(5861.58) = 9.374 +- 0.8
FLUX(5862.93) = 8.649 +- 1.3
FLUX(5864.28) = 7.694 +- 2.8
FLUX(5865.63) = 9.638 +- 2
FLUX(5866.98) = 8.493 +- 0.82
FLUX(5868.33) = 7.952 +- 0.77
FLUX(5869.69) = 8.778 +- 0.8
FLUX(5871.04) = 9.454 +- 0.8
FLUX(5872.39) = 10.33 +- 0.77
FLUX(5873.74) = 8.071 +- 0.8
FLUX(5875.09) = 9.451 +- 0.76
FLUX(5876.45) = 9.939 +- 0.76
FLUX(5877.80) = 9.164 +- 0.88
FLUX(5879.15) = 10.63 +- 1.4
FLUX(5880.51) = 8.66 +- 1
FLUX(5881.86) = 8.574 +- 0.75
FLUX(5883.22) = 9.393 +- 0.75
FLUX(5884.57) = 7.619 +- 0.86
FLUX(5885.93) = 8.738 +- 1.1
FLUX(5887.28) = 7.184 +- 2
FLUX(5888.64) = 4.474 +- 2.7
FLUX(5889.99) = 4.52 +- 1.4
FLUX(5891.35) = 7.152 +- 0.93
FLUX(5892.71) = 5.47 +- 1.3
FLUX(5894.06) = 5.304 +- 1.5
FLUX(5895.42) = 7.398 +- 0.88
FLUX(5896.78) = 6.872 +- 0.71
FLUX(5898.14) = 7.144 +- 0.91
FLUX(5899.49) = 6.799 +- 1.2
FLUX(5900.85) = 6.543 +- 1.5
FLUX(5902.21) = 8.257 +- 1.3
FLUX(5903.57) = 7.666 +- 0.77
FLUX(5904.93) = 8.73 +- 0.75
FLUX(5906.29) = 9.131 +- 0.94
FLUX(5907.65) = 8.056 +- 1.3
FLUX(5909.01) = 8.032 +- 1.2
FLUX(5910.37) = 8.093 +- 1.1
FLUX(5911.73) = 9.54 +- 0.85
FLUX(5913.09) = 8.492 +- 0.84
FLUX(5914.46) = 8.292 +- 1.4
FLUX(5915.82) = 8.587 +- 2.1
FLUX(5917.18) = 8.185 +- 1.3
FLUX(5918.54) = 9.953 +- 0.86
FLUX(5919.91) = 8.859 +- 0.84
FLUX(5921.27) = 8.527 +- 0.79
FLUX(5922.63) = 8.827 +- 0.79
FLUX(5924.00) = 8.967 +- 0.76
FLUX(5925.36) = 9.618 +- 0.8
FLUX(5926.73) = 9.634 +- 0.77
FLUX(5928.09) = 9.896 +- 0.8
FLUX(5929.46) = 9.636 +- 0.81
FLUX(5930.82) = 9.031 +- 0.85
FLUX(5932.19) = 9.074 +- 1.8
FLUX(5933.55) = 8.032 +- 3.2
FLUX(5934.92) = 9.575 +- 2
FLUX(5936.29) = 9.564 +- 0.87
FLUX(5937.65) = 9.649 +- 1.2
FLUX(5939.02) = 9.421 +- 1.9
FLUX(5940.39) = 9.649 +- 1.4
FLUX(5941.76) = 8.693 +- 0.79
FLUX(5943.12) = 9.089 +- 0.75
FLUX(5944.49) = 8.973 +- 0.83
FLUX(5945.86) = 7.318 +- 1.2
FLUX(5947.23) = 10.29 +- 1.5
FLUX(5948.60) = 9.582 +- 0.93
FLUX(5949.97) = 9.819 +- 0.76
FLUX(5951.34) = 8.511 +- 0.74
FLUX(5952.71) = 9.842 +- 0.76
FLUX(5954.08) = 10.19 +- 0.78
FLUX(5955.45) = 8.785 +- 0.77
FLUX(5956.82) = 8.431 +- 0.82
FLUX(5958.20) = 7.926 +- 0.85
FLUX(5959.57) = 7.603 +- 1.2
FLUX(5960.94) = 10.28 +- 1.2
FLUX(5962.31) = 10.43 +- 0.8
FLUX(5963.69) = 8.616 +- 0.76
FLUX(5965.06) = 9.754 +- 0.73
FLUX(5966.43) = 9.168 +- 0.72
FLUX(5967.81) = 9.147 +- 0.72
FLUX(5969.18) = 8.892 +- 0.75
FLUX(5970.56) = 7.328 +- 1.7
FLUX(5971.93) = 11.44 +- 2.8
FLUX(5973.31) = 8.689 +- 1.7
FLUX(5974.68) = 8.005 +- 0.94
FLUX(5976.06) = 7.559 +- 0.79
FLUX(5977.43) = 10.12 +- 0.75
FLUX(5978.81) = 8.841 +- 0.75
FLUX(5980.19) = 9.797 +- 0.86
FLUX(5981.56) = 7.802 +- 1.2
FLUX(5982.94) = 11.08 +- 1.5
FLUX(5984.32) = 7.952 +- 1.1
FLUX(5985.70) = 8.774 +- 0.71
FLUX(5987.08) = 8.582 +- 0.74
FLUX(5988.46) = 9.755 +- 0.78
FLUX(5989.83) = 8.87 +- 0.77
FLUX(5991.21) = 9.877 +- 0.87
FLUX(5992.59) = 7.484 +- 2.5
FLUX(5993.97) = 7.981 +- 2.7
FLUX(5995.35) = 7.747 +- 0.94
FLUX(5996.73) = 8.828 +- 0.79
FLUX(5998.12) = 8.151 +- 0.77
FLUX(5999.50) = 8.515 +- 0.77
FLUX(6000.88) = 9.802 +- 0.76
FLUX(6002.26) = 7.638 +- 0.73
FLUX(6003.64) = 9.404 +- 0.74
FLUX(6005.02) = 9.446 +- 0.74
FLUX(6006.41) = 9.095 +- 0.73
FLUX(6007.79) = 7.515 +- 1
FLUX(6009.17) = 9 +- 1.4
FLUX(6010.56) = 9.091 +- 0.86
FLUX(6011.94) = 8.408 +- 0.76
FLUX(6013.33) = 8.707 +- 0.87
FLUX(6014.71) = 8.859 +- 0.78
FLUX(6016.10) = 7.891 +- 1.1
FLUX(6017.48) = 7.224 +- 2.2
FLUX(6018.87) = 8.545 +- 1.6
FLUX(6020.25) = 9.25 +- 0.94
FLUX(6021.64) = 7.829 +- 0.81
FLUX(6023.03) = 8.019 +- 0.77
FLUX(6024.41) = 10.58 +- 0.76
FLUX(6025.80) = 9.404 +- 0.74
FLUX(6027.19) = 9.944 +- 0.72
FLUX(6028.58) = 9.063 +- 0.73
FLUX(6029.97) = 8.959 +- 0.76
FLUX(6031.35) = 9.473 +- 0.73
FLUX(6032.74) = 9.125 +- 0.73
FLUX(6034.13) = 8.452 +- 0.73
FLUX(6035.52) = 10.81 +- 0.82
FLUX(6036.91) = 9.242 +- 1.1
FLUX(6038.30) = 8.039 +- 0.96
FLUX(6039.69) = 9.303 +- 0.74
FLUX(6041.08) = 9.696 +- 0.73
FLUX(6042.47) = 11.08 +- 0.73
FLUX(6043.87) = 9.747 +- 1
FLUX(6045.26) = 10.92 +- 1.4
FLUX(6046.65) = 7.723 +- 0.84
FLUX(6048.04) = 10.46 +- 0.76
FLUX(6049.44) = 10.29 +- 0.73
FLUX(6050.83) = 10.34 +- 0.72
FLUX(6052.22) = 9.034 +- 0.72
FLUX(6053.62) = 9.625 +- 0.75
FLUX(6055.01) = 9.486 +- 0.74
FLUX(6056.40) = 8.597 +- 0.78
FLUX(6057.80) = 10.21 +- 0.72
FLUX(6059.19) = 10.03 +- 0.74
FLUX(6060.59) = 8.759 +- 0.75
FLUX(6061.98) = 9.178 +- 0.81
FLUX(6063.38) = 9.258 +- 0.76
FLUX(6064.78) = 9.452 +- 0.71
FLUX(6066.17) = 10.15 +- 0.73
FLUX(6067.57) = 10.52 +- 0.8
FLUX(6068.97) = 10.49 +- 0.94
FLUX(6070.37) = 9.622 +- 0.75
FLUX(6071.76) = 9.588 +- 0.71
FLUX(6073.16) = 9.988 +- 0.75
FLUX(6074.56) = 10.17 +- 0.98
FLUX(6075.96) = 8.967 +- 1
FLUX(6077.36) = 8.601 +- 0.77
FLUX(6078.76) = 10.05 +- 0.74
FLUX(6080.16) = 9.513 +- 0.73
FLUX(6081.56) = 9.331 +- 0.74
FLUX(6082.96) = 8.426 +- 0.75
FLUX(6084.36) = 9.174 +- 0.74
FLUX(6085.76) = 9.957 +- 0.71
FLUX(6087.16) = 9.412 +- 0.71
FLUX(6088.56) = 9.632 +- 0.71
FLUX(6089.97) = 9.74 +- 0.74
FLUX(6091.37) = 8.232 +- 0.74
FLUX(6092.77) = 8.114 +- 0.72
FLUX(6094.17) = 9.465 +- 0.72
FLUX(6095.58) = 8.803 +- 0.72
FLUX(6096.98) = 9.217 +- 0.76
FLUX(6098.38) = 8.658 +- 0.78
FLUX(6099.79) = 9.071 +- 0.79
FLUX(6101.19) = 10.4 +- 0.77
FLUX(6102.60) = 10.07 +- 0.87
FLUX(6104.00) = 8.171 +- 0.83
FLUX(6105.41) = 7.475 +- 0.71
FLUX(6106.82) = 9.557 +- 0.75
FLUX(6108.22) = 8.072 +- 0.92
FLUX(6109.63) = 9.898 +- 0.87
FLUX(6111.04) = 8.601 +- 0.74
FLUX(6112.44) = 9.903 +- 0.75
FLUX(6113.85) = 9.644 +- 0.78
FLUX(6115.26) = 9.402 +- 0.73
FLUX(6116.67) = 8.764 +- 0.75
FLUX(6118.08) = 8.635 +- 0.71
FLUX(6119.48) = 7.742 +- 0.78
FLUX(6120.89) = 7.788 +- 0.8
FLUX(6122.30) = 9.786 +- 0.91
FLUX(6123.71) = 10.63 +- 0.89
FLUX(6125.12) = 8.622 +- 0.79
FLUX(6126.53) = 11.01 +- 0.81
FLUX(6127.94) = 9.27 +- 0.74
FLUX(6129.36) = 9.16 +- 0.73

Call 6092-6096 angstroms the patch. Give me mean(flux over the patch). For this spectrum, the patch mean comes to 8.8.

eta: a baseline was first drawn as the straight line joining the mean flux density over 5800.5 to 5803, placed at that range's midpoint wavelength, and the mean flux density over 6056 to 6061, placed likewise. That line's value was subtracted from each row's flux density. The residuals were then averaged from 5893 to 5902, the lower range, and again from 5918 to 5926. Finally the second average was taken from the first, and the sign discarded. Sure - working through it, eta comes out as 2.5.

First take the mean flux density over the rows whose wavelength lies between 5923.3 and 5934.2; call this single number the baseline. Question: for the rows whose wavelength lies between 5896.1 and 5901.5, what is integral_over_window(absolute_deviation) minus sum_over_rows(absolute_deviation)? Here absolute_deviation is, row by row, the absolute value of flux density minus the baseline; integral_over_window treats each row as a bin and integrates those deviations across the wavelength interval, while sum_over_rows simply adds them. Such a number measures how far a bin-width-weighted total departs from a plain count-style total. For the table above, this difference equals 3.4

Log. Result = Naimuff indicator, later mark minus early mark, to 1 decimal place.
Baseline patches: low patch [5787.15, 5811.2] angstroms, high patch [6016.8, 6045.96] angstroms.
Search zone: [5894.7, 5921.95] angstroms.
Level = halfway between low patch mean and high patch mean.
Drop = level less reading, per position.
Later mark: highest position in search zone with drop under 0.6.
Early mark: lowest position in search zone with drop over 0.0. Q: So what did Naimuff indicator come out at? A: 23.1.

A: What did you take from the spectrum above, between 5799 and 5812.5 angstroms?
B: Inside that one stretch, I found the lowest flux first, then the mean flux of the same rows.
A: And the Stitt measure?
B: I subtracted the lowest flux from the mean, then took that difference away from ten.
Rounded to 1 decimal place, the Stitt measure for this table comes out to 9.0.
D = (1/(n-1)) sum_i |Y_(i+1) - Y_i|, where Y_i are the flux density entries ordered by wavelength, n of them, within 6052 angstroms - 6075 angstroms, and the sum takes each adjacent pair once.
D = 0.50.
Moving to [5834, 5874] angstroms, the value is 1.04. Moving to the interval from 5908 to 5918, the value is 0.58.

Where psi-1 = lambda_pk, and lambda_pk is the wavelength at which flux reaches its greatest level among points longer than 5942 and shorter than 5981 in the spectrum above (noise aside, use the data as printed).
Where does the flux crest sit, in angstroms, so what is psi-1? 5971.93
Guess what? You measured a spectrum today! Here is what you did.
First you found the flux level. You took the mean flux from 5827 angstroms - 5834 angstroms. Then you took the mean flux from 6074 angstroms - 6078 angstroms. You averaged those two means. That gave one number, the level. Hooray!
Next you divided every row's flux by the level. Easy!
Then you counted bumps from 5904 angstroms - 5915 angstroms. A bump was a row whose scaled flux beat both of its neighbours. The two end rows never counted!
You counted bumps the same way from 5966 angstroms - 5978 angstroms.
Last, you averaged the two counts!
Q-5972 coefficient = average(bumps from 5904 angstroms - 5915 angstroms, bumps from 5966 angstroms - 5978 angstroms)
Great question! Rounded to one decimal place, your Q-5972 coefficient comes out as 1.5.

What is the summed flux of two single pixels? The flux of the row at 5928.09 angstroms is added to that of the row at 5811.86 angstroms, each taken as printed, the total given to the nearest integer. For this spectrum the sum 19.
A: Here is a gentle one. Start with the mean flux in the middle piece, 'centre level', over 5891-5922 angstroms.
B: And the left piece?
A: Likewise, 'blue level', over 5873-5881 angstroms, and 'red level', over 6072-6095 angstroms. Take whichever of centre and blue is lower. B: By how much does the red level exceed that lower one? 1.4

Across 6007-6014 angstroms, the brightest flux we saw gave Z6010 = 9.091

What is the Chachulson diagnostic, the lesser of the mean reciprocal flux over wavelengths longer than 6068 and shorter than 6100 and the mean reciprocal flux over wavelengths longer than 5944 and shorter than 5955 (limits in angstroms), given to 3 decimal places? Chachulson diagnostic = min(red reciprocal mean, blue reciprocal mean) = 0.108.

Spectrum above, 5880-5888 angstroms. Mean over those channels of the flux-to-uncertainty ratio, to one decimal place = 8.8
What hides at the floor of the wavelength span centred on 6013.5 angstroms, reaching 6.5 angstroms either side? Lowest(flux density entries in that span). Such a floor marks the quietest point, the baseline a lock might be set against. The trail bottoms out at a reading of 7.224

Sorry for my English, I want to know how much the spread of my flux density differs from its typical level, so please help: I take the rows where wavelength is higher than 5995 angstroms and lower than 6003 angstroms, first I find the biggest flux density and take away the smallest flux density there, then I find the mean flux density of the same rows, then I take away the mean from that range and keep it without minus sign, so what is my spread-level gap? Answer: 6.3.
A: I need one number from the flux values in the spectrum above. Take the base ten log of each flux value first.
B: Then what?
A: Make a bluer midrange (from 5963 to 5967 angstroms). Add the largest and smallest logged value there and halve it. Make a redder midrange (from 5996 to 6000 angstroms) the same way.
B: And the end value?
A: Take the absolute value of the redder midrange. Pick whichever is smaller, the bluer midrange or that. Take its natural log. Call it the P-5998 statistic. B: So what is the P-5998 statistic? -0.07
